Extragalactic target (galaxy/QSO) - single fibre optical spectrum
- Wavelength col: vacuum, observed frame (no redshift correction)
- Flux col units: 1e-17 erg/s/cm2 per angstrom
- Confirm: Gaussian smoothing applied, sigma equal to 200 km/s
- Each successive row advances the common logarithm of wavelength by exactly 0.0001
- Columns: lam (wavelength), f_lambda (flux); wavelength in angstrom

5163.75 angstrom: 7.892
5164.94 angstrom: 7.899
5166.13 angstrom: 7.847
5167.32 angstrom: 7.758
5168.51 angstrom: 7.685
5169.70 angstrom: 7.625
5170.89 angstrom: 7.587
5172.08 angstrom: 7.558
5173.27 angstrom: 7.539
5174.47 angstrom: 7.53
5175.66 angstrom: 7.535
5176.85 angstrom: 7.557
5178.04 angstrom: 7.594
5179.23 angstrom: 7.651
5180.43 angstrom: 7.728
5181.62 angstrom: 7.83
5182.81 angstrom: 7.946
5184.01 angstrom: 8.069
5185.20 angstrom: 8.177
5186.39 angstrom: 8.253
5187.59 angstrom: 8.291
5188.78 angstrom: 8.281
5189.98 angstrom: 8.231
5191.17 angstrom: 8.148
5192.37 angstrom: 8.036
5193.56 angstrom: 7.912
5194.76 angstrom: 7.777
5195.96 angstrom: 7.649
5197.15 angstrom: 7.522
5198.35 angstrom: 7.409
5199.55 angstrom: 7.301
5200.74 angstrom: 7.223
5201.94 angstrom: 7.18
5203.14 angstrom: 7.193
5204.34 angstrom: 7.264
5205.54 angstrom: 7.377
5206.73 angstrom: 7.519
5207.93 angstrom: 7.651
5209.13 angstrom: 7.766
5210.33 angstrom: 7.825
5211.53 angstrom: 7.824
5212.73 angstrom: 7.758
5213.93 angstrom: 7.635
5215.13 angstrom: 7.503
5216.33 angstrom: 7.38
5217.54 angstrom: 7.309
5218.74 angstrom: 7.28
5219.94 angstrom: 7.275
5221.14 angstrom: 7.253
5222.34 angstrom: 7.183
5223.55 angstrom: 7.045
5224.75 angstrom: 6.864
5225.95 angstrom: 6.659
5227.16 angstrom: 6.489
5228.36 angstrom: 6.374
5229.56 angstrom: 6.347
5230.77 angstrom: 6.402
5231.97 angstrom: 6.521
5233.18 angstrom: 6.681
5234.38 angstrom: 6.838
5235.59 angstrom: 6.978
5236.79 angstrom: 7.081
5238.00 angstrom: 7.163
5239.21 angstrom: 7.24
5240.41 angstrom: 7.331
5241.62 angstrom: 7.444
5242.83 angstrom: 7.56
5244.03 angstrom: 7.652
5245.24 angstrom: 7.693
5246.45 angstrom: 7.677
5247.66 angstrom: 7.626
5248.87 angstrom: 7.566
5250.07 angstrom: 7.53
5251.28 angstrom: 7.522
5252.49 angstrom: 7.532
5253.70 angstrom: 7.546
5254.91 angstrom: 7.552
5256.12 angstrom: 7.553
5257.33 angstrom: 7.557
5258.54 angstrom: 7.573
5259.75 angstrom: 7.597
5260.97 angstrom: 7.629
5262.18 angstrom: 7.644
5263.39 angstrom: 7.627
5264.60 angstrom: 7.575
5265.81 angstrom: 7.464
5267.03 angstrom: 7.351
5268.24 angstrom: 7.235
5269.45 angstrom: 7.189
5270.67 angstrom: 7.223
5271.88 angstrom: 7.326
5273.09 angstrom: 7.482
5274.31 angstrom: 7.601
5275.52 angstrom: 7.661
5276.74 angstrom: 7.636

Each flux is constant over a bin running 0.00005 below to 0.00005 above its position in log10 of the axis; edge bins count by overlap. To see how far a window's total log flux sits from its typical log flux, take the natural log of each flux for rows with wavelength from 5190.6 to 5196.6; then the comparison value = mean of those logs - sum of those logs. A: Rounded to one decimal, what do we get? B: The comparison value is -8.3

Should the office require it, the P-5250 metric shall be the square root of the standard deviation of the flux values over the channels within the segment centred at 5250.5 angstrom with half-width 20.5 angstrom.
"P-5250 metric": 0.58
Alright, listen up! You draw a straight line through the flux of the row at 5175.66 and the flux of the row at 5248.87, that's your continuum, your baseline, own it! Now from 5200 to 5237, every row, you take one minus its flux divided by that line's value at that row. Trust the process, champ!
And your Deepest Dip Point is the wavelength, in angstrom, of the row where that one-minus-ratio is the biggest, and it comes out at 5229.56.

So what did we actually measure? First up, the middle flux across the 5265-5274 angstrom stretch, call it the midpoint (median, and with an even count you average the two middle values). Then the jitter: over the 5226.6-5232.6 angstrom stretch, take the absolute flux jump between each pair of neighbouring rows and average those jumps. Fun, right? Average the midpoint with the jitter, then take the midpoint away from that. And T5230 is -3.62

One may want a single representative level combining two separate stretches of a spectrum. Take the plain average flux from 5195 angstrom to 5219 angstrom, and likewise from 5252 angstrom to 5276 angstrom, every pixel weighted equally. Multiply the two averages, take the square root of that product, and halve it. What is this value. 3.74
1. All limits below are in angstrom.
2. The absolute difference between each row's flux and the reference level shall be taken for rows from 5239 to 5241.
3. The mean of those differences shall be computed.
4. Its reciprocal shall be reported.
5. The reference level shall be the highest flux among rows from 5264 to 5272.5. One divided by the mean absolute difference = 3.5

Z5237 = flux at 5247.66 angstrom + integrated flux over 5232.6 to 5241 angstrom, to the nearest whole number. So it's 67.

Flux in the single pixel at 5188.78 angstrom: 8.281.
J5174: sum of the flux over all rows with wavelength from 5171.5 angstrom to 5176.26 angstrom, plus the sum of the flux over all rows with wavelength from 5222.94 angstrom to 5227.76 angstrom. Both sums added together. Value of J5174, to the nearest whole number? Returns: 57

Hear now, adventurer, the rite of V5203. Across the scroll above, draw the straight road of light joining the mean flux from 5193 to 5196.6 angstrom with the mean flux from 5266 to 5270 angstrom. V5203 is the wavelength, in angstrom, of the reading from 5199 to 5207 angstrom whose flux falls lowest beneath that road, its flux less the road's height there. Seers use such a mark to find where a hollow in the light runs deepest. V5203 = 5201.94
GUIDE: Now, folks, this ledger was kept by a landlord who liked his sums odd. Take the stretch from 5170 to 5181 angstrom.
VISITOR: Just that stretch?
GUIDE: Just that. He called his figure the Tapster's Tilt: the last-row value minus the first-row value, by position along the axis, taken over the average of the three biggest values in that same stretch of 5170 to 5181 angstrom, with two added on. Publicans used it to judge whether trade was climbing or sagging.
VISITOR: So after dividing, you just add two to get 2.02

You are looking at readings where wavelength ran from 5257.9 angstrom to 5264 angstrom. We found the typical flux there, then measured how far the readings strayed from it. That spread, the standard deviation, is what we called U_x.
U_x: 0.03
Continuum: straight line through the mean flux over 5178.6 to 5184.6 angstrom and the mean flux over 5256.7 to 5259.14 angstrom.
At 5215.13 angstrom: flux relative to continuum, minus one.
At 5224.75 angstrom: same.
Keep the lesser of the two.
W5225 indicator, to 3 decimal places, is -0.107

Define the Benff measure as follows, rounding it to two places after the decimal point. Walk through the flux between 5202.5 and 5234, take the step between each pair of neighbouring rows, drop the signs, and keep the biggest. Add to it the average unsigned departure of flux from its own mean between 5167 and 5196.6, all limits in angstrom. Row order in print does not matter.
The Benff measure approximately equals 0.44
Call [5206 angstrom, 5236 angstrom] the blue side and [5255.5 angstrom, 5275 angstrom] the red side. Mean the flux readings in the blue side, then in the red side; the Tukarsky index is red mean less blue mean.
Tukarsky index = 0.3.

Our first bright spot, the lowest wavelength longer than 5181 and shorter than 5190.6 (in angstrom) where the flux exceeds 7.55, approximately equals 5181.62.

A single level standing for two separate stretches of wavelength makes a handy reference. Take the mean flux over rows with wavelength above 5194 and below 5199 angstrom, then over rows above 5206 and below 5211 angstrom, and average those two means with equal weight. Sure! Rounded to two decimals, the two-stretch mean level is 7.64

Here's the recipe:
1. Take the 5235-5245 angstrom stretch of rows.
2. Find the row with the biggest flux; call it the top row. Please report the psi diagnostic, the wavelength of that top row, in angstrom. 5244.03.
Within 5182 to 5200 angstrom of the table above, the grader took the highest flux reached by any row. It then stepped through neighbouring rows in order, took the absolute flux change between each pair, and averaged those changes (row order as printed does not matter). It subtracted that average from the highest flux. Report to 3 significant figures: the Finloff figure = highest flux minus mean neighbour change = 8.20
